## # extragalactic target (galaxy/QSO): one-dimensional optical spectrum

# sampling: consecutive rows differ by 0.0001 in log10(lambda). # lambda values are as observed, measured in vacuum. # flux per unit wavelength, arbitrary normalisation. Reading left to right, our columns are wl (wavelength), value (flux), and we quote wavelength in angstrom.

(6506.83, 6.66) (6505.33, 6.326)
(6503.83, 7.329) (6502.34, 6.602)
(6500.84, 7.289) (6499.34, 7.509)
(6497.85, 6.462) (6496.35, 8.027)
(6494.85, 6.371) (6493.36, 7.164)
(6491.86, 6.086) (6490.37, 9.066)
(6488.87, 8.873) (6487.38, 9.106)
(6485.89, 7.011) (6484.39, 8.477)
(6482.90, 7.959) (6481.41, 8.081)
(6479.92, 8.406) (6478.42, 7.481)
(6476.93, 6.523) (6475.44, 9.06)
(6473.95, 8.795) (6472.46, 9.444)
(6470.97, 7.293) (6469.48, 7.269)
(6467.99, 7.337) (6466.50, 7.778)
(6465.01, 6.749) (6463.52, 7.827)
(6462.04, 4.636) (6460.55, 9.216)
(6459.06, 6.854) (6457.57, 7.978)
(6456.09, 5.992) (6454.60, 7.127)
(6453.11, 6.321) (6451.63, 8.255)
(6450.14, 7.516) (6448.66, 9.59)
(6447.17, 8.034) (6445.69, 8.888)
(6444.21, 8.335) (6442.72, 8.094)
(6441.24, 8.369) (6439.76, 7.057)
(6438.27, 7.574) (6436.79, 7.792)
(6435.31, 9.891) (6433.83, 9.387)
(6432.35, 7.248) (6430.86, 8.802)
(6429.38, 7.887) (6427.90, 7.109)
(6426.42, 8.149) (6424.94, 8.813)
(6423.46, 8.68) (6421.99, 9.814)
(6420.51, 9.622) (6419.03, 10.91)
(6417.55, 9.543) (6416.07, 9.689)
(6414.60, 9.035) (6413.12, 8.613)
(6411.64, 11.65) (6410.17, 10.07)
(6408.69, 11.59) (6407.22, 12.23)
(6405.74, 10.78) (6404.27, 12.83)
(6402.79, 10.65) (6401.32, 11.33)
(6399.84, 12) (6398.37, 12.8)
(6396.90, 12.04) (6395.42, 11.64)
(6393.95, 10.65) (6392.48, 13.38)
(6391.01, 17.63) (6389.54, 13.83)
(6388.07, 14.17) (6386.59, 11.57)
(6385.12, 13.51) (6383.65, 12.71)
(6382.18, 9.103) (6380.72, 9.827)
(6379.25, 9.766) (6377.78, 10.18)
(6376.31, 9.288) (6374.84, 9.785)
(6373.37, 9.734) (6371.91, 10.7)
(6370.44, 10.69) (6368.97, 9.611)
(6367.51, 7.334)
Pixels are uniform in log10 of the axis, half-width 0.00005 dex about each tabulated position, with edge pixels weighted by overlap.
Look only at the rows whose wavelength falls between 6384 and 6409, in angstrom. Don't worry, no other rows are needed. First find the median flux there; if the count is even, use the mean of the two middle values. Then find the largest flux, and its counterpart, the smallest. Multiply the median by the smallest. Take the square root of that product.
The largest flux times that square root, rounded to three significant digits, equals 200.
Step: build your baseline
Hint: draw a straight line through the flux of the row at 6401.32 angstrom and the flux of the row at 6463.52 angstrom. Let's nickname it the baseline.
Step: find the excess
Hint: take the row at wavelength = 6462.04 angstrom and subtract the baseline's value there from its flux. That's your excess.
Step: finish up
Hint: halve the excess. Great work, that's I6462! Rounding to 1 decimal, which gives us -1.6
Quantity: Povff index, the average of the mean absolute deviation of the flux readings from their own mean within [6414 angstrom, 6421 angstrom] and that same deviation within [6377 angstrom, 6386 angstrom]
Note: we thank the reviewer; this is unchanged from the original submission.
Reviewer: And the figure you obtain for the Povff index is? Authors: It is 0.98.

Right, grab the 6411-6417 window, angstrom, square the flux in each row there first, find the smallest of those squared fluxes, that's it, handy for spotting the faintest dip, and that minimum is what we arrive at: 74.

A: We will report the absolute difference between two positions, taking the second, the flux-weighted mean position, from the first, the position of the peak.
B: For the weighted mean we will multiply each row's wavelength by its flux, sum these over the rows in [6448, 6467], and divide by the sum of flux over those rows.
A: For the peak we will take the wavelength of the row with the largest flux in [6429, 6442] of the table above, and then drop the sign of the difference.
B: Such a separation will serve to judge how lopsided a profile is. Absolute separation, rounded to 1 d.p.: 22.0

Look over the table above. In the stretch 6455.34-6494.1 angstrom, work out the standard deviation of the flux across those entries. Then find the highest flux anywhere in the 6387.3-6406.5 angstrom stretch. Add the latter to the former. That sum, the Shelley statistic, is 19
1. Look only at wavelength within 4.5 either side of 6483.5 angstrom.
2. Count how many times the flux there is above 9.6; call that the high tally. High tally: 0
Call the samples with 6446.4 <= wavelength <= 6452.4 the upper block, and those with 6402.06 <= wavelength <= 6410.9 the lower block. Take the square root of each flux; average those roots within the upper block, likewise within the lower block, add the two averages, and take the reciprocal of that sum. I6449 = 0.160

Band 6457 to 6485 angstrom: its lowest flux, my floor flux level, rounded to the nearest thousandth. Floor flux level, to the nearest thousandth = 4.636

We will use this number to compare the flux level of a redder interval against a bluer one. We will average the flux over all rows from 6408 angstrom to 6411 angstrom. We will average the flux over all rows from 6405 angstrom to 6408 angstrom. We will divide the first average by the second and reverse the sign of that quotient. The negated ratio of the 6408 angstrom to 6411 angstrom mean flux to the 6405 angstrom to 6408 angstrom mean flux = -0.94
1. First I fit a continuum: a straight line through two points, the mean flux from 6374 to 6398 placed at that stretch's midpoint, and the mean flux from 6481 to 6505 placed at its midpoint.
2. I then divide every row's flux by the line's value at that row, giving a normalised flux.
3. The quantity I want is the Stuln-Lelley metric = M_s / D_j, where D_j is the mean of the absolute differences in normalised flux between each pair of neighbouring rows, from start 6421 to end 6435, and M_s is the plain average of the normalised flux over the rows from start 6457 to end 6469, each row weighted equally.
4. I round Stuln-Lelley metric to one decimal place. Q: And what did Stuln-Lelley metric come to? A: 8.0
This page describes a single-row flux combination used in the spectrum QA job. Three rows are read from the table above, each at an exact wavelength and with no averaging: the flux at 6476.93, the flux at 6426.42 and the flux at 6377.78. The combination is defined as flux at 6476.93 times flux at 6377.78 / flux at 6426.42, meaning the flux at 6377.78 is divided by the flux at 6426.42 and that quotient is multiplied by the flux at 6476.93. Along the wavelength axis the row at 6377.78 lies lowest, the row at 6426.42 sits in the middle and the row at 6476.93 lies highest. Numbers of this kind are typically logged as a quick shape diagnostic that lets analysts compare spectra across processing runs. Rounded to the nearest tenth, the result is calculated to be 8.1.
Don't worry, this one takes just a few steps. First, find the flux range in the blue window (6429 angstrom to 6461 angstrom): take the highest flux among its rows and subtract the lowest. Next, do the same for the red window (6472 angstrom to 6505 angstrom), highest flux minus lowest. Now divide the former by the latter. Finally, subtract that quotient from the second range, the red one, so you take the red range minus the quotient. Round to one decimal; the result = 2.2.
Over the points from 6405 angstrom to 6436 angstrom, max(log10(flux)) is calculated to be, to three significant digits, 1.09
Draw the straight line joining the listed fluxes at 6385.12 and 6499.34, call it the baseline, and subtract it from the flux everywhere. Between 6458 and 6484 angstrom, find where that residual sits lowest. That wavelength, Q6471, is 6462.04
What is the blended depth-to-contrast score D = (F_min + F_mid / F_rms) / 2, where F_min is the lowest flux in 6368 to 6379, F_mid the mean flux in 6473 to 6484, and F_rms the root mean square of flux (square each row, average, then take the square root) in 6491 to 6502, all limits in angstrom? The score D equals 5.2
